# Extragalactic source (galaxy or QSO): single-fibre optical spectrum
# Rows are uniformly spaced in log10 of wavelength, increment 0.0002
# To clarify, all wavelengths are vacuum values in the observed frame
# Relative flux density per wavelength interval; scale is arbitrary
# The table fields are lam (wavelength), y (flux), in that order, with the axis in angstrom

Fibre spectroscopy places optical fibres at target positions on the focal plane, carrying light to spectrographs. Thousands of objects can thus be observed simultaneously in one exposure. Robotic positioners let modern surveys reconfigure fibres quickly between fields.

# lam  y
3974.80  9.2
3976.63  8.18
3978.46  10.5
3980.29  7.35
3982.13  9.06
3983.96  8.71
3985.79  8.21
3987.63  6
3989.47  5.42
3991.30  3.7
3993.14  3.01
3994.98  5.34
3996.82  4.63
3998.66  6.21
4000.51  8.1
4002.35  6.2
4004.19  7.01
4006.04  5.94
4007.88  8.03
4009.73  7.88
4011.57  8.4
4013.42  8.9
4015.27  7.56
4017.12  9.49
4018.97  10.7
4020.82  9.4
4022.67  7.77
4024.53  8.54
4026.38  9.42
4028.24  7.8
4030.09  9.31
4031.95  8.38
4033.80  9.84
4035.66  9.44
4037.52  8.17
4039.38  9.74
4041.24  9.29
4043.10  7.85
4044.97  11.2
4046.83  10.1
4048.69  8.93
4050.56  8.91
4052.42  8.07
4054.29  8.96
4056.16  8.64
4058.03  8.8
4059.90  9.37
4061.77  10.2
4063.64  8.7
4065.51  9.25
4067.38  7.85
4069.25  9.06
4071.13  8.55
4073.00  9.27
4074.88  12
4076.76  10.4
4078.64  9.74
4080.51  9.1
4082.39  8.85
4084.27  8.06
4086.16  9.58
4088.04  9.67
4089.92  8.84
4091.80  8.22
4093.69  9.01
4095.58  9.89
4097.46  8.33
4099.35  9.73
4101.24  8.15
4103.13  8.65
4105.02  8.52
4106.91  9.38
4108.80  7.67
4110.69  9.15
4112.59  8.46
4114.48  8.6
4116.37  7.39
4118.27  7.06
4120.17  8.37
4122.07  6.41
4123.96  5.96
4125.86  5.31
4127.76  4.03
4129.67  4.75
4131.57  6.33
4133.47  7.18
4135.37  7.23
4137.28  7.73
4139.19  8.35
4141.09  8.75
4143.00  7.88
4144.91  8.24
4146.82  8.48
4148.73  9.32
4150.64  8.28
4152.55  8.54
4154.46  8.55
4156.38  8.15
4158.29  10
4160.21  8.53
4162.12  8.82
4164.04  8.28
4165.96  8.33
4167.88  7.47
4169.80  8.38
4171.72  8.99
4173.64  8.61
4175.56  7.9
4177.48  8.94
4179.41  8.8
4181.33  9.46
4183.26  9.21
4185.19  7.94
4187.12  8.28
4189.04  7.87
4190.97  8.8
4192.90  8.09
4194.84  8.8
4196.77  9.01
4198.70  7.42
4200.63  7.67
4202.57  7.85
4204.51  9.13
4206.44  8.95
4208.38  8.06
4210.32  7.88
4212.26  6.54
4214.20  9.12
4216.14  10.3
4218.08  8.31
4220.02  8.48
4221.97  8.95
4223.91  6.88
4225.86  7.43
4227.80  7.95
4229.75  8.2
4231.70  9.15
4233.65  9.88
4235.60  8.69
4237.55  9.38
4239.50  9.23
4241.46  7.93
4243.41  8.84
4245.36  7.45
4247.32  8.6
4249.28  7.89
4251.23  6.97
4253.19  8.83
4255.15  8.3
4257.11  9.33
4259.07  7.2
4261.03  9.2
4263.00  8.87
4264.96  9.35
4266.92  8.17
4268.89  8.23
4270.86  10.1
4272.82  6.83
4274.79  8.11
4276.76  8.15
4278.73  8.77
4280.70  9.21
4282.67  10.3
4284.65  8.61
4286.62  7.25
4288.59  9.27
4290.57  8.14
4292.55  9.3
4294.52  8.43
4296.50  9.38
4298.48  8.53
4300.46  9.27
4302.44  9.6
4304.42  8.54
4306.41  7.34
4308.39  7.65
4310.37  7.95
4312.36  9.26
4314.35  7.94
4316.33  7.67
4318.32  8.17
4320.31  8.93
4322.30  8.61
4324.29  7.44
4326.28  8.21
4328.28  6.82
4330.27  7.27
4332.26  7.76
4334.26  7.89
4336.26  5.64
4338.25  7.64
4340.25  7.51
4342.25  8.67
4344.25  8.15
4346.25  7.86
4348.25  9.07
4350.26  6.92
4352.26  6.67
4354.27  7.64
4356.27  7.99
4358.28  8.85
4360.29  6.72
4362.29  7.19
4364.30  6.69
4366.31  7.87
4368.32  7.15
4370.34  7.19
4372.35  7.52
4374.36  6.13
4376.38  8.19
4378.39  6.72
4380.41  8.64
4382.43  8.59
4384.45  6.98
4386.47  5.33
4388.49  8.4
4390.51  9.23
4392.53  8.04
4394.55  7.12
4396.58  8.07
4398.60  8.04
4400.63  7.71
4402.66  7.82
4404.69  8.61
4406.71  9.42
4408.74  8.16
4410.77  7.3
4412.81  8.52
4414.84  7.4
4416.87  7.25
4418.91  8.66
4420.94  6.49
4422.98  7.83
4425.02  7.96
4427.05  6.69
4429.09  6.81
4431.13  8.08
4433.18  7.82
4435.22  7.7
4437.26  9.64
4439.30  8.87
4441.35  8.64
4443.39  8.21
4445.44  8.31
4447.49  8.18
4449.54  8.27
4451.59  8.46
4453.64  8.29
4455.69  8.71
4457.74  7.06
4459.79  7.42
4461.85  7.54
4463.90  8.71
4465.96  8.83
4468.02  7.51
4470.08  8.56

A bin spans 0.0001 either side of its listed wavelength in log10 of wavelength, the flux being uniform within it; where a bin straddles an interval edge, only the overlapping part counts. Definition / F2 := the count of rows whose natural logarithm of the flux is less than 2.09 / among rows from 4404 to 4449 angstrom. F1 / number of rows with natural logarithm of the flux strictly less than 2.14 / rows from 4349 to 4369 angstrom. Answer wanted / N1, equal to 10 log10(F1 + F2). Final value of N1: 13.0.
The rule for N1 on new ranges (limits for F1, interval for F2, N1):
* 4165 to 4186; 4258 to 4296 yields 9.0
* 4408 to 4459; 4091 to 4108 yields 12.8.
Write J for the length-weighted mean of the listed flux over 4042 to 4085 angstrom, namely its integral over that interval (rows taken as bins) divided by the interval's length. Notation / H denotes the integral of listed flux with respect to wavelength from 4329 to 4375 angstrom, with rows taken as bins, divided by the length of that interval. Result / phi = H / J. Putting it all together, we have 0.81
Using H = 7.5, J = 9.2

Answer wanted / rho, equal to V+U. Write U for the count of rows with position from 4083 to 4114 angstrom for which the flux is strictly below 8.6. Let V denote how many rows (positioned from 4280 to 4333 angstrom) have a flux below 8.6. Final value 23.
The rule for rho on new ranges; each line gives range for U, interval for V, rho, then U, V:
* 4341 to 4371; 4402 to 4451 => 30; 12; 18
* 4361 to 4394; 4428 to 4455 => 24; 14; 10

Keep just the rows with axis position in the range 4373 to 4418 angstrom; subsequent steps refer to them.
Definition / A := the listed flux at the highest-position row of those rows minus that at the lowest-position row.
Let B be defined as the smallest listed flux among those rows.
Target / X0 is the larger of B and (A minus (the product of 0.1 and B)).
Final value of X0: 5.3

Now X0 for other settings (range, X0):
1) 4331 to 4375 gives 5.6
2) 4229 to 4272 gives 7.0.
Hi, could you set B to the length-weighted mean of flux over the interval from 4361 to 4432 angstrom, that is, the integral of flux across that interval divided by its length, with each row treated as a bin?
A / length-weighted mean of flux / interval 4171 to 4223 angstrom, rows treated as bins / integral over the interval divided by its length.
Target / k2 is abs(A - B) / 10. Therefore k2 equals 0.08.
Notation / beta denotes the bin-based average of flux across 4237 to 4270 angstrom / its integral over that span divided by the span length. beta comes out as 8.5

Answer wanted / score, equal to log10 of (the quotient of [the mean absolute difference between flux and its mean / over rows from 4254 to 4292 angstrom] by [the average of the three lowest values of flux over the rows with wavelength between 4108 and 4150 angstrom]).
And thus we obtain -0.80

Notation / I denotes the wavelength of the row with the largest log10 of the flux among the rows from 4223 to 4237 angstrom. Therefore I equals 4233.65 angstrom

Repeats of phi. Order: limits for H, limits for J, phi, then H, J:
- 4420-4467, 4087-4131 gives 1.02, 8.0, 7.9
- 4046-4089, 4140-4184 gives 1.07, 9.2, 8.6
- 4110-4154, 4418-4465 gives 0.93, 7.5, 8.0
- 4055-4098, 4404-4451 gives 1.14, 9.2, 8.0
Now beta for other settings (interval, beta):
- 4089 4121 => 8.6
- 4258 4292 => 8.6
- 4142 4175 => 8.5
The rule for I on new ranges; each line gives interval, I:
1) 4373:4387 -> 4380.41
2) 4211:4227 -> 4216.14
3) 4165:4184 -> 4181.33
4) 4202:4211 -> 4204.51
